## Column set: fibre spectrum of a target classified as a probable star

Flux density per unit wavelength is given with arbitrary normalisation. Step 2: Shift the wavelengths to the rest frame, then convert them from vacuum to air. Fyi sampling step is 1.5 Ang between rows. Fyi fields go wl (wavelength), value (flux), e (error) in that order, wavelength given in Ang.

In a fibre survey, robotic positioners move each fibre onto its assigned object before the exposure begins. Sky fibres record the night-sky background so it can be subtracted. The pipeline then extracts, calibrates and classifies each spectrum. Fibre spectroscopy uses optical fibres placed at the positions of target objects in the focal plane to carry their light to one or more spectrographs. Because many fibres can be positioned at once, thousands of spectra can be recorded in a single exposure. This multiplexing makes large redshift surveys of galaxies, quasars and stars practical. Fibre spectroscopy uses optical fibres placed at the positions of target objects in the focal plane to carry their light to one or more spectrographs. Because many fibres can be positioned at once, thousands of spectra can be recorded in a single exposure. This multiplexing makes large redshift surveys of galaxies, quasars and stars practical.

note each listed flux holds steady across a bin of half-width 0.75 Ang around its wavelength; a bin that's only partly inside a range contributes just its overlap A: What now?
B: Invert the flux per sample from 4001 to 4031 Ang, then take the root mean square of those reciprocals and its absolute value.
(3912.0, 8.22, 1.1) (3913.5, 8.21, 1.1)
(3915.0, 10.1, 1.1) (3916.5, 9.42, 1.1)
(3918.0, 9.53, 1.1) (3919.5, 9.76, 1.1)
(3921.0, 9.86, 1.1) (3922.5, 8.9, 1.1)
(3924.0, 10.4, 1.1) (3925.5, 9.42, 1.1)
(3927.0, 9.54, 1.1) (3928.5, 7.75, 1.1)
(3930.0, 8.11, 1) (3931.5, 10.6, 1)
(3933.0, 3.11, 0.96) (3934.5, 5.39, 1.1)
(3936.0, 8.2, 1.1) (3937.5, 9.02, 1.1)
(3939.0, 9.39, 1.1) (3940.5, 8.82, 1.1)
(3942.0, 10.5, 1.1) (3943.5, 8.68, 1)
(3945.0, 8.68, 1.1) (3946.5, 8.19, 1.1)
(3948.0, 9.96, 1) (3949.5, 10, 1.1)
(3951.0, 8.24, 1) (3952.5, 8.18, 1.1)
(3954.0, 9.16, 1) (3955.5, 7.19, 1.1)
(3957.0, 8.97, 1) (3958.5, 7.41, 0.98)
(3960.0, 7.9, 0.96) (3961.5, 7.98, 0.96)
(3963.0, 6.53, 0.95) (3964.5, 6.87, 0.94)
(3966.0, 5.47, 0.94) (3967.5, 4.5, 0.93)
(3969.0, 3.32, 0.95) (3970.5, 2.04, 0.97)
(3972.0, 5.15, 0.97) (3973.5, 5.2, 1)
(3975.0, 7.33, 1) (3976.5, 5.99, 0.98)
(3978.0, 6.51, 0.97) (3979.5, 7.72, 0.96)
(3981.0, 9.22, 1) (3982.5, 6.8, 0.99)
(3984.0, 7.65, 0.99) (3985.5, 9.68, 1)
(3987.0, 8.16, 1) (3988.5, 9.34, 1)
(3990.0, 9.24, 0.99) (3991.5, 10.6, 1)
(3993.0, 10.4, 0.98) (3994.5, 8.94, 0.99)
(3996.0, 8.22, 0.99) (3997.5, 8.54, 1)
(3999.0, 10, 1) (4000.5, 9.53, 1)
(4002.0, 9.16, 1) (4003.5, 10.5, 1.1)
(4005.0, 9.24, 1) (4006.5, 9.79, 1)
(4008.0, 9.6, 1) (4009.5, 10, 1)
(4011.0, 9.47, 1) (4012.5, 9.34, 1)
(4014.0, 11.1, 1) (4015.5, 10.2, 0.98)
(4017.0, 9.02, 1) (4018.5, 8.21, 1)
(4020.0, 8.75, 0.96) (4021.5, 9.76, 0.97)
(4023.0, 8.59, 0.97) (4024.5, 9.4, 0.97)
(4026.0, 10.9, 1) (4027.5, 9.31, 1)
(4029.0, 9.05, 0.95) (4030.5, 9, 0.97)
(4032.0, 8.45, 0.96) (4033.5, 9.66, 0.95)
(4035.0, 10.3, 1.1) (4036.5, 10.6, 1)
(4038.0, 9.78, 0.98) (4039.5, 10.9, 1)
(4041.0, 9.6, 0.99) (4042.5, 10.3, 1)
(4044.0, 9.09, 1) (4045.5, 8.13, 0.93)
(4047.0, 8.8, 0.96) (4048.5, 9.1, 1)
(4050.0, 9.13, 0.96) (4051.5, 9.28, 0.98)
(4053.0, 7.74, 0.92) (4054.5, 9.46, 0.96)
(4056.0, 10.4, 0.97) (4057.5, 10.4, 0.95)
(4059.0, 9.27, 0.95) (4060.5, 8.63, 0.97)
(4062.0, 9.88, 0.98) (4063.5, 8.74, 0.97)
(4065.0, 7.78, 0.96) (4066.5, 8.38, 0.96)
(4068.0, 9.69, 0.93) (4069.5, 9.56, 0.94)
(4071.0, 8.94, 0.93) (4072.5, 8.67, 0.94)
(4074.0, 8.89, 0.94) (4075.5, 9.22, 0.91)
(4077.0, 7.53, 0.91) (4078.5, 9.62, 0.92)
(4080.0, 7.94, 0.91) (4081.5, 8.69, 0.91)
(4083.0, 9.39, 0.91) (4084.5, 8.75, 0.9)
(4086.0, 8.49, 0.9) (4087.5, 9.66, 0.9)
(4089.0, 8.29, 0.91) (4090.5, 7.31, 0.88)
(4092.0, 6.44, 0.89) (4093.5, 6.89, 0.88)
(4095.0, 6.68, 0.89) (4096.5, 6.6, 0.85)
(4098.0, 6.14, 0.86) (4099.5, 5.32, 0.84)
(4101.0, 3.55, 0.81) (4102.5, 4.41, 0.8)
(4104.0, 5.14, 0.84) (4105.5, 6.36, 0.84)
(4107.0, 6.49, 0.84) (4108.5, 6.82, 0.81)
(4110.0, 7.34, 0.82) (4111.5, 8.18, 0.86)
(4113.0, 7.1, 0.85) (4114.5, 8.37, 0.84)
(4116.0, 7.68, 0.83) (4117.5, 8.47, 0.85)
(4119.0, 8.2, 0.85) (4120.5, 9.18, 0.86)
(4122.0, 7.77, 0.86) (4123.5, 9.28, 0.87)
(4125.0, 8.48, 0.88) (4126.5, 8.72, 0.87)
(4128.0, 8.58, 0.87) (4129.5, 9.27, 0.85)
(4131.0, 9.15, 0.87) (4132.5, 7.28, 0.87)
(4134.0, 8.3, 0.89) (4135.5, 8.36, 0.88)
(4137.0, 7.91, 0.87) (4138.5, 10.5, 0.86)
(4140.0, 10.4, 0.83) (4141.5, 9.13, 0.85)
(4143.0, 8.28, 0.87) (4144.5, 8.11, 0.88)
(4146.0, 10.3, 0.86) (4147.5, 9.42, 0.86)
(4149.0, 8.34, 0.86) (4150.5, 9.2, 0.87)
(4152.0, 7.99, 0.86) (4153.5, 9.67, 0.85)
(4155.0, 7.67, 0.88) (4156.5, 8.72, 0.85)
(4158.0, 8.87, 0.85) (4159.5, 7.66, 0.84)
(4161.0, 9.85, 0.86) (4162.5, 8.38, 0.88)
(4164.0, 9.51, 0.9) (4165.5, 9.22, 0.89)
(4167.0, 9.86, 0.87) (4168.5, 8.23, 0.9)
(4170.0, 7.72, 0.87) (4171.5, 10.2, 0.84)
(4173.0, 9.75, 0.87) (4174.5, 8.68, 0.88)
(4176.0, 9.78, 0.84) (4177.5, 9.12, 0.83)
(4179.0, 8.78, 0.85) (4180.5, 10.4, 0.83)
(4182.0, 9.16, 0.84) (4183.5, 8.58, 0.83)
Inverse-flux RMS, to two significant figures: 0.11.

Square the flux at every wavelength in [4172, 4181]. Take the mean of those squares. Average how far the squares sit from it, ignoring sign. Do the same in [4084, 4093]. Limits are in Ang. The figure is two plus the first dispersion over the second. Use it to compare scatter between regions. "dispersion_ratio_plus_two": 2.8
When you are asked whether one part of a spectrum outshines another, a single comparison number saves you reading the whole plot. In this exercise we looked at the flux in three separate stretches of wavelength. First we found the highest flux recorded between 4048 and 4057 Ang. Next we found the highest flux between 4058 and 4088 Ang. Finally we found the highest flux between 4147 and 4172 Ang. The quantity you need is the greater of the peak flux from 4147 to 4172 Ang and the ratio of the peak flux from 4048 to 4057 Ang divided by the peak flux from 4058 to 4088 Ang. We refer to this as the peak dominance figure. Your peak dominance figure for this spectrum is 10.2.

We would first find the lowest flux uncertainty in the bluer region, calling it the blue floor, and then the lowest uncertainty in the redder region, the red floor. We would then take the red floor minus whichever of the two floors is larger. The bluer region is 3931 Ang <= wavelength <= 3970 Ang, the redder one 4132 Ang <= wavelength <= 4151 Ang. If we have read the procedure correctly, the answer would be -0.100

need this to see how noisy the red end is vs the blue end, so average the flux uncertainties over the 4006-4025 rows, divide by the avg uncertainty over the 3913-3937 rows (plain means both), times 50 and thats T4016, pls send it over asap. 45.8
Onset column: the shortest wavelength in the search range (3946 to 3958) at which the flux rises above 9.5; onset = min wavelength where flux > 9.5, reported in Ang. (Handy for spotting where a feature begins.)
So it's 3948.0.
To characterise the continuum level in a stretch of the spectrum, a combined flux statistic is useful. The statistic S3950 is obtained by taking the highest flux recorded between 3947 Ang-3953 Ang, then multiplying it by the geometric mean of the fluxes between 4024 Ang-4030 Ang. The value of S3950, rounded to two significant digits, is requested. 96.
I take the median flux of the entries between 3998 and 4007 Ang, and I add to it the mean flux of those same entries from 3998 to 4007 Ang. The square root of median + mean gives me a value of 4.40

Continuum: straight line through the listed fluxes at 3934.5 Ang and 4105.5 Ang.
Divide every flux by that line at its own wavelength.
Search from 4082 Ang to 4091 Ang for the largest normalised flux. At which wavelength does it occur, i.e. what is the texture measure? 4087.5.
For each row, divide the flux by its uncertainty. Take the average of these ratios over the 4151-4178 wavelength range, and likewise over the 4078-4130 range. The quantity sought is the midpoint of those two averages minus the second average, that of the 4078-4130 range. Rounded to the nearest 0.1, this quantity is 0.8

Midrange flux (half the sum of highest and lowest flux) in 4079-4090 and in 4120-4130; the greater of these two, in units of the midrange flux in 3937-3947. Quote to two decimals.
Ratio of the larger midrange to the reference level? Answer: 0.94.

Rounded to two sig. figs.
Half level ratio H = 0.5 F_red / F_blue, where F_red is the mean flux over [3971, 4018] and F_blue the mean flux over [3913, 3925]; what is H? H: 0.46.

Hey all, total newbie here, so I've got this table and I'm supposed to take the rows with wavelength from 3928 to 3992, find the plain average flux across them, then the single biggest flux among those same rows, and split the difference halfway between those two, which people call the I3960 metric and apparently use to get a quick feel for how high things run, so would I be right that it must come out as 9.1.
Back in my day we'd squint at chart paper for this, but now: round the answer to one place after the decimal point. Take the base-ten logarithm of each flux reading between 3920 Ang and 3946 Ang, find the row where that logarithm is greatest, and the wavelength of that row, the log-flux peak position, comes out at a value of 3931.5 Ang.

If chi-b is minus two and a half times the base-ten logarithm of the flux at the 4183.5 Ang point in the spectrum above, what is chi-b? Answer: -2.33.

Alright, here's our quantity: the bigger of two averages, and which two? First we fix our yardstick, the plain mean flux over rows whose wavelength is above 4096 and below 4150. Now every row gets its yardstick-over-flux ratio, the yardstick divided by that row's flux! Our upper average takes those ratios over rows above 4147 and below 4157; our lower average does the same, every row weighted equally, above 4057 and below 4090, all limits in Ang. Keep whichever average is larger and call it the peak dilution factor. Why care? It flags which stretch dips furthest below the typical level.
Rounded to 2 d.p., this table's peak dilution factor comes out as 0.91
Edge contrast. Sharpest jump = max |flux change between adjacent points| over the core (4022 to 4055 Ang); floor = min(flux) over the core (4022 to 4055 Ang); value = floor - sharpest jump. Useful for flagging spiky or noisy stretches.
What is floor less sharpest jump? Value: 6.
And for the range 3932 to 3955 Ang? 0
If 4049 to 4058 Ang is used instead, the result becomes 6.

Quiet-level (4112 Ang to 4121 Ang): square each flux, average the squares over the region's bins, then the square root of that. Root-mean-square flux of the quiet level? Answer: 8.19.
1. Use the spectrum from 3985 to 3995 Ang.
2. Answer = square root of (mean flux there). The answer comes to 3.08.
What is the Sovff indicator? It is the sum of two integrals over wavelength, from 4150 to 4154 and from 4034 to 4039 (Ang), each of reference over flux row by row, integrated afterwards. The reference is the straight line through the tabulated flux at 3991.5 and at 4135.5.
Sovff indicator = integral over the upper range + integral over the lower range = 8.5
